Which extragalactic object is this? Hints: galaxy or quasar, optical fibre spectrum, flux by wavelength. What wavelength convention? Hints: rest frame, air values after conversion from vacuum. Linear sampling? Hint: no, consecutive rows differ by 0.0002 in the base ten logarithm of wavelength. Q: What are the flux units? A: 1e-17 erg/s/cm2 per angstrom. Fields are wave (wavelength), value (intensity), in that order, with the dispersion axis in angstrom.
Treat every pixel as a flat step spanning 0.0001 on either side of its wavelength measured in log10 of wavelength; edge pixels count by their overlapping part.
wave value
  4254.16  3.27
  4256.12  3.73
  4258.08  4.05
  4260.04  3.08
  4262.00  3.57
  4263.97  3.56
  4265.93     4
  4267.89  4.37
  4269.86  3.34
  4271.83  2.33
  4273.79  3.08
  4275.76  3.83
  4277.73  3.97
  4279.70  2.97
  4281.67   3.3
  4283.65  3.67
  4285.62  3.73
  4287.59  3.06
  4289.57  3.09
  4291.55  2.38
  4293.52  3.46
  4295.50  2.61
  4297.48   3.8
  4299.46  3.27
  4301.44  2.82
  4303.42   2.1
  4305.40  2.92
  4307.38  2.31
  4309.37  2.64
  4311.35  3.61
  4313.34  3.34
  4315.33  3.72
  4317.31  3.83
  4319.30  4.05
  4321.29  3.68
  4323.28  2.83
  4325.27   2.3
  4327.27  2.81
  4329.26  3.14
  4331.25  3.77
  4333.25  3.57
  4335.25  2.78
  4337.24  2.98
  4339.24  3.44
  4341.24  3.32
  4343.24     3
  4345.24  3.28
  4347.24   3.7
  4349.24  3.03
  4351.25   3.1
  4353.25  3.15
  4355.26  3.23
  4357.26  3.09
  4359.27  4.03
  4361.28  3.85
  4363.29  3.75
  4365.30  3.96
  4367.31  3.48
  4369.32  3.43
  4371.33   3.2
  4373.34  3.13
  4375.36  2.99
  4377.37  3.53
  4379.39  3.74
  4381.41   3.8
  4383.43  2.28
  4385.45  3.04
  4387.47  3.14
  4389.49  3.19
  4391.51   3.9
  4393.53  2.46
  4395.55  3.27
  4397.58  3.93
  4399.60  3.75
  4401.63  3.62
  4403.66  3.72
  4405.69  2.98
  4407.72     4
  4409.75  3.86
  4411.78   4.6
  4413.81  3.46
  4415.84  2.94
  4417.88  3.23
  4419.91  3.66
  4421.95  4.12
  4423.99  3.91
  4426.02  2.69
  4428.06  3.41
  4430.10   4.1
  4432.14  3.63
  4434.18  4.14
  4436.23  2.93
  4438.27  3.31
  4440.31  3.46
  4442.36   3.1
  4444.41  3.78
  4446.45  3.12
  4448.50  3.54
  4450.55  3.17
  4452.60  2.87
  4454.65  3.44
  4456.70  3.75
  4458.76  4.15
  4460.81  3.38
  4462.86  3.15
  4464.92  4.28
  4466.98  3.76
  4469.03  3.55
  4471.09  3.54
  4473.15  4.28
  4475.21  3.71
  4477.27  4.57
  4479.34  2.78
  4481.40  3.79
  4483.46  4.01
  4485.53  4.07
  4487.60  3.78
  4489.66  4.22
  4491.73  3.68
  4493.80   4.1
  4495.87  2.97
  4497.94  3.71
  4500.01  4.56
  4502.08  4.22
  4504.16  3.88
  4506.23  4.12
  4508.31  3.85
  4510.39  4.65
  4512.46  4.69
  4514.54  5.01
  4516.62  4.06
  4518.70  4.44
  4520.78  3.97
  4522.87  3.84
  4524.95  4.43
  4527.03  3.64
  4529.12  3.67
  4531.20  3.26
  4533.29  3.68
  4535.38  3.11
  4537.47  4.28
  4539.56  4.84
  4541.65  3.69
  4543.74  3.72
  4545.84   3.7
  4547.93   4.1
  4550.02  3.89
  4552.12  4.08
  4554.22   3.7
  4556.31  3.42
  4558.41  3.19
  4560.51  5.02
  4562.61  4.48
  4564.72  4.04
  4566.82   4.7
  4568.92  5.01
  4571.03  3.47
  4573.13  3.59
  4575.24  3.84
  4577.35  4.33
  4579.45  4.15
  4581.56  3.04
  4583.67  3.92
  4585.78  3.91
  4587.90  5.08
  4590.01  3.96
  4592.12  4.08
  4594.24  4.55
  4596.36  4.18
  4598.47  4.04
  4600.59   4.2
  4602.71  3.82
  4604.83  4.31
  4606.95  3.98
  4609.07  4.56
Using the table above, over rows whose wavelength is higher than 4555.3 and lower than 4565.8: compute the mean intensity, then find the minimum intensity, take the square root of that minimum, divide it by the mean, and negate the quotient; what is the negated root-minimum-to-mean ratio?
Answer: -0.443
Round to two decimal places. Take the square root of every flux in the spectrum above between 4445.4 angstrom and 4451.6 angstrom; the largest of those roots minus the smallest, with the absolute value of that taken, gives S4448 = 0.12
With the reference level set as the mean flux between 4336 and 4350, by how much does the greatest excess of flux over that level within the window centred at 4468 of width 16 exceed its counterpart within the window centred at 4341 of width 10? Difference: 0.84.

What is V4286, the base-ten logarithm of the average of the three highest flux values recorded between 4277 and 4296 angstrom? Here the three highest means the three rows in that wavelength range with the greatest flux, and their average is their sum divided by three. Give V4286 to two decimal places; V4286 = 0.58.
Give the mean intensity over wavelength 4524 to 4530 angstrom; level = 3.91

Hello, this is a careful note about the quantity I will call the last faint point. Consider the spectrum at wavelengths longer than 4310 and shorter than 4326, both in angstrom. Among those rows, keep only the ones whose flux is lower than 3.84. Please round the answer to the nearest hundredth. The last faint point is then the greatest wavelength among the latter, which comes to 4325.27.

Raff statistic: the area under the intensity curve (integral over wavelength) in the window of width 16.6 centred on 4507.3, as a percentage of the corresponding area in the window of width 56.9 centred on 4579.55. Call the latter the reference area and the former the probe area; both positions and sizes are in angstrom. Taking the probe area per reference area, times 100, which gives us 31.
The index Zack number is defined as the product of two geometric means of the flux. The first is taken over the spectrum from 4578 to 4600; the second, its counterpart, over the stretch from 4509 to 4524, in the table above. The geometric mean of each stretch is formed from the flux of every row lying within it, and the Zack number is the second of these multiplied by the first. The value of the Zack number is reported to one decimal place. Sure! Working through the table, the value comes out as 17.7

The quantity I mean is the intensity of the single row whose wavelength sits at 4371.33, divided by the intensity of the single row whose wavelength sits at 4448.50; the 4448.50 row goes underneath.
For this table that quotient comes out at 0.90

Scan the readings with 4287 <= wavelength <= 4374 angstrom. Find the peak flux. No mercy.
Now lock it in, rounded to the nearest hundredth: 4.05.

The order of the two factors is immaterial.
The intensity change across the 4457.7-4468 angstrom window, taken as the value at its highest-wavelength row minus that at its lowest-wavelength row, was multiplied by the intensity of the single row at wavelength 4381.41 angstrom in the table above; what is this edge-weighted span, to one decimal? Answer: -1.5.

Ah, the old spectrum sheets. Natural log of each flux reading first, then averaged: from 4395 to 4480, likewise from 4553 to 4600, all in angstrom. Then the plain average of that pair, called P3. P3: 1.33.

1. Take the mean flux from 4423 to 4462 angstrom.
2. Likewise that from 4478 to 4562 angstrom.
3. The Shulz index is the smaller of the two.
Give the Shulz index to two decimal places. 3.47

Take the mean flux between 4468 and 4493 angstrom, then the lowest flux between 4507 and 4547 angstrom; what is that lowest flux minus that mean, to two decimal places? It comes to -0.72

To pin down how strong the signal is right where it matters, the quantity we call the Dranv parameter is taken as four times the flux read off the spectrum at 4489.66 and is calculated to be 16.9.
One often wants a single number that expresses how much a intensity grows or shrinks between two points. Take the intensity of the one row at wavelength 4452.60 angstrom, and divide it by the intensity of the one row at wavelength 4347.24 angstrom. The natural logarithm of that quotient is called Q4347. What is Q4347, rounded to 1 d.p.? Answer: -0.3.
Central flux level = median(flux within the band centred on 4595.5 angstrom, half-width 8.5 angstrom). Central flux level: 4.1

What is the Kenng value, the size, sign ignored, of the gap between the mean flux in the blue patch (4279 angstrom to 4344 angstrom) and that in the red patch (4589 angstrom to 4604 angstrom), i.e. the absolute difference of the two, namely 0.96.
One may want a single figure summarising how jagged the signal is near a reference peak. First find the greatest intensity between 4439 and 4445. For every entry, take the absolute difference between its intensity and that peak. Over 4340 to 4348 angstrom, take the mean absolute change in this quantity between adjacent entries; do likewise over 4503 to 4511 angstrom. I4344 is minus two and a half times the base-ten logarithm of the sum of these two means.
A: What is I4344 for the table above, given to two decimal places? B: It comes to 0.27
